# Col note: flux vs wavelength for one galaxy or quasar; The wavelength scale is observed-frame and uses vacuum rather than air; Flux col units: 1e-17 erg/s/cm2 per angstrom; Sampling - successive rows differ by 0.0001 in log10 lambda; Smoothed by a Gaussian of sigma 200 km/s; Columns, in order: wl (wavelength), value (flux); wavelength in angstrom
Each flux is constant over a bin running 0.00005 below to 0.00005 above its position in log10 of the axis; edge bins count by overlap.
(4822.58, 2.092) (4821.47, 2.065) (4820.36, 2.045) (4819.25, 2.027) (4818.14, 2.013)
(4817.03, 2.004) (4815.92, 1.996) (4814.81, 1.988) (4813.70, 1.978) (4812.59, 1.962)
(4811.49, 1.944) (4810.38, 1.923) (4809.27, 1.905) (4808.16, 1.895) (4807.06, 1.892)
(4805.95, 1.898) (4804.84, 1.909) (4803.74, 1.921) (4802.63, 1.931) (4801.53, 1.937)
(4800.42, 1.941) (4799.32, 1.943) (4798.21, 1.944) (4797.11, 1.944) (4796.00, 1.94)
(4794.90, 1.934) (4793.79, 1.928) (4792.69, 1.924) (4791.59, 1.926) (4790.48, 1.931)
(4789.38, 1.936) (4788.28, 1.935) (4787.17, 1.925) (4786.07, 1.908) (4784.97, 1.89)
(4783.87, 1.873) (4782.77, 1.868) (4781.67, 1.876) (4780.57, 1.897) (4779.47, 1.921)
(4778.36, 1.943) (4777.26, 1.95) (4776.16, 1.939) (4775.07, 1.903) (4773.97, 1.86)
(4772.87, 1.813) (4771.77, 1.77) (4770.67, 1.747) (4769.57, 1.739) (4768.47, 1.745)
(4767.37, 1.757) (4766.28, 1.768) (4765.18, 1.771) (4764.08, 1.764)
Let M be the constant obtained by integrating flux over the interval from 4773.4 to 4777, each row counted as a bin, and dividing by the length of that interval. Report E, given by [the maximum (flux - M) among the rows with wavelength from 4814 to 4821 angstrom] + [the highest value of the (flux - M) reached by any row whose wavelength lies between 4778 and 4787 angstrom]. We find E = 0.171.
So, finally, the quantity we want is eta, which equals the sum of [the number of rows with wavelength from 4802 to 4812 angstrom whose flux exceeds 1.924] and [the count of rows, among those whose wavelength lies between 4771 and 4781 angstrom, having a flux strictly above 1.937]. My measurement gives 5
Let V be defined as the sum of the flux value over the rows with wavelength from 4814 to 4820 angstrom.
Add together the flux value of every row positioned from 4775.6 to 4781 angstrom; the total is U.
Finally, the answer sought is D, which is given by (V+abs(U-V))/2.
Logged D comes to 5.20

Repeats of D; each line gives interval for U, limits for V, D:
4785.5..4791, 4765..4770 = 4.82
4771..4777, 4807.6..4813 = 4.99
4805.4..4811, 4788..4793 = 4.90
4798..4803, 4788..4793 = 4.85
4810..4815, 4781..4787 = 4.90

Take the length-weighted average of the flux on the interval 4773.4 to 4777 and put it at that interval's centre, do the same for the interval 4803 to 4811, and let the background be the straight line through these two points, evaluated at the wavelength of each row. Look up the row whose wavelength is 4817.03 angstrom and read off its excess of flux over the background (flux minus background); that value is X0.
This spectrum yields 0.10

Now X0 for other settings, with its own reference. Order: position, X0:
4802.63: 0.02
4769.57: -0.17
